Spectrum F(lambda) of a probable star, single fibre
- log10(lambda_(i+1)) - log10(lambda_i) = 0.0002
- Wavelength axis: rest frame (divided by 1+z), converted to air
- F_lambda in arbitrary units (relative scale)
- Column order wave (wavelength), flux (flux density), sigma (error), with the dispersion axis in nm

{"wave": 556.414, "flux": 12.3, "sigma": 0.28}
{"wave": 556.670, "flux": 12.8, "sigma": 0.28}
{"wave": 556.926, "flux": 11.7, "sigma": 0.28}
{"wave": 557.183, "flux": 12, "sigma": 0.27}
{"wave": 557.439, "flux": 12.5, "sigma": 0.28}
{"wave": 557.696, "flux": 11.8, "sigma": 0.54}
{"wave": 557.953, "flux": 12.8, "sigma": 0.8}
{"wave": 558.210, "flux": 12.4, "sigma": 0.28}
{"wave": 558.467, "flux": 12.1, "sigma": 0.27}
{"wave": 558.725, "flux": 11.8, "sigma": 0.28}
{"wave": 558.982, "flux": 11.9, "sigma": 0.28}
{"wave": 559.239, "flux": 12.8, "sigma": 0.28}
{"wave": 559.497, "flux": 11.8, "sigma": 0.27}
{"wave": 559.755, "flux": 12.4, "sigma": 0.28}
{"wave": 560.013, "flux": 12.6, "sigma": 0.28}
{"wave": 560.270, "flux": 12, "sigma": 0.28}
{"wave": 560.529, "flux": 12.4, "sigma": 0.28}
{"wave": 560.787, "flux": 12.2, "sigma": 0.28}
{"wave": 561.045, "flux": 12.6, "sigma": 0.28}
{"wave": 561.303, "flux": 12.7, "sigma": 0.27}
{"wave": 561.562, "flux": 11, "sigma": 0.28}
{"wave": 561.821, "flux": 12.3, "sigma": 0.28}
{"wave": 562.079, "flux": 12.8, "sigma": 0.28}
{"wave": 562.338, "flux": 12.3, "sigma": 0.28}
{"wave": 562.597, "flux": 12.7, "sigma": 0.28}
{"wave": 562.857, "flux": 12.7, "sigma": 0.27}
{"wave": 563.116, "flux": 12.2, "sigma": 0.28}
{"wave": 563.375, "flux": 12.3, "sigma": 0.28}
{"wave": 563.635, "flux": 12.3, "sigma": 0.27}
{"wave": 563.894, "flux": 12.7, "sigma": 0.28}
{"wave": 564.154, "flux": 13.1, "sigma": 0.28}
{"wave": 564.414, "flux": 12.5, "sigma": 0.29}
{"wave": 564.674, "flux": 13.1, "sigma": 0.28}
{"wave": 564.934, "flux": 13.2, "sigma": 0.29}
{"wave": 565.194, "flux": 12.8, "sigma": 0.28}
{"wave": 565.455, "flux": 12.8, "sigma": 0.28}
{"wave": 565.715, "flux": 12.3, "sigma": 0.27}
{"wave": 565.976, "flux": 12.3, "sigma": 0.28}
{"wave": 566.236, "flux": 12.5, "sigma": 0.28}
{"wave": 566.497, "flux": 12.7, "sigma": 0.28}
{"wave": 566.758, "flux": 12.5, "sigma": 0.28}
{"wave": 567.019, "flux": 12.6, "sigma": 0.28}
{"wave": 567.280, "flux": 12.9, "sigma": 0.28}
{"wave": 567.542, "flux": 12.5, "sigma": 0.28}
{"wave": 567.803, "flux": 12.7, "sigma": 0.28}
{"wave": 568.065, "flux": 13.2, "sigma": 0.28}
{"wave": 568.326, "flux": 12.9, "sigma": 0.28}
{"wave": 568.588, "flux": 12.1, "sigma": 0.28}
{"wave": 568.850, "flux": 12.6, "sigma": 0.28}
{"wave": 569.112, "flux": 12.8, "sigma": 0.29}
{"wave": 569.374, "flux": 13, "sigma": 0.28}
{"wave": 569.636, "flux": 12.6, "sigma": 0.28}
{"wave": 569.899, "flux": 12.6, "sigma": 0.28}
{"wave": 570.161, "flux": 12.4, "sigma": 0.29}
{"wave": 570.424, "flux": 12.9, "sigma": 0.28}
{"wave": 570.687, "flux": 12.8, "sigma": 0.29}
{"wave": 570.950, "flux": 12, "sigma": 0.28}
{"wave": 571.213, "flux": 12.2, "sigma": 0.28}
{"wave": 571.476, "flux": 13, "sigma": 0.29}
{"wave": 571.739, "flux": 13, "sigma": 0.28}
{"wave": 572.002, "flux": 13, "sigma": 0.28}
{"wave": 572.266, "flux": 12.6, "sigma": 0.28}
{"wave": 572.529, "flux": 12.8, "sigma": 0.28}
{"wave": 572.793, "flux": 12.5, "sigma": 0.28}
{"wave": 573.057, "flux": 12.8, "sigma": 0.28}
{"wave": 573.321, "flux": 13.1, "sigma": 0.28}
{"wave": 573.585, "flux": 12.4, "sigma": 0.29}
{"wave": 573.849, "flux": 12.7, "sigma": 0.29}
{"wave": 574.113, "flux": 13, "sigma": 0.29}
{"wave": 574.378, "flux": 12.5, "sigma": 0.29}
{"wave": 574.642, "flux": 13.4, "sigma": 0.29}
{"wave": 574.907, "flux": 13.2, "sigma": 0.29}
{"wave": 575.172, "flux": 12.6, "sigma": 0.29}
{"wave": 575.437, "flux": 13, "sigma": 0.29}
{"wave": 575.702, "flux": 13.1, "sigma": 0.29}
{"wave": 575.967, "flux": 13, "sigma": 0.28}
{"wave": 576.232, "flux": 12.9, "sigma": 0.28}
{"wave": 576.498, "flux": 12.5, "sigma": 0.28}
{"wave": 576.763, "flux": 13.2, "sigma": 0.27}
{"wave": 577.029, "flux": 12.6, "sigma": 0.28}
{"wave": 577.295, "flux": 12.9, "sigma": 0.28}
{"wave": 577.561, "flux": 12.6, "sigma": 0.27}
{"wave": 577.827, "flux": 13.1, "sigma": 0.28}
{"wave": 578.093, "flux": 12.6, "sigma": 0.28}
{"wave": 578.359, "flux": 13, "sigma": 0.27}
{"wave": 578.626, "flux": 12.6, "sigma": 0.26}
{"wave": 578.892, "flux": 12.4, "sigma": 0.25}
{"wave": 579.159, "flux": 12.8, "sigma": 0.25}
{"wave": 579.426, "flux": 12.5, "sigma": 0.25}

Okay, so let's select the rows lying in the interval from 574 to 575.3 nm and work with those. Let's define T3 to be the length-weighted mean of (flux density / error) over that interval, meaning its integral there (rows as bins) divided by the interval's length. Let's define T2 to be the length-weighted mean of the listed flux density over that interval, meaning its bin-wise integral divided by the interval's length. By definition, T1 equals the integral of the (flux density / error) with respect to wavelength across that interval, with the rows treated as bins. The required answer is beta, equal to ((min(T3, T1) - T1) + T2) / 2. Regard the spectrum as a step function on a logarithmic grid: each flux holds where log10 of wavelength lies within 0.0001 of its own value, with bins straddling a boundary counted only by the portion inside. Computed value -0.2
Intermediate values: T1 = 58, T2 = 12.9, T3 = 44.6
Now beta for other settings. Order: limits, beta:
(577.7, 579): -0.8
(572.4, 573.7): -0.4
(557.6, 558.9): 0.9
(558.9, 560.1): 1.7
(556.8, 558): 2.6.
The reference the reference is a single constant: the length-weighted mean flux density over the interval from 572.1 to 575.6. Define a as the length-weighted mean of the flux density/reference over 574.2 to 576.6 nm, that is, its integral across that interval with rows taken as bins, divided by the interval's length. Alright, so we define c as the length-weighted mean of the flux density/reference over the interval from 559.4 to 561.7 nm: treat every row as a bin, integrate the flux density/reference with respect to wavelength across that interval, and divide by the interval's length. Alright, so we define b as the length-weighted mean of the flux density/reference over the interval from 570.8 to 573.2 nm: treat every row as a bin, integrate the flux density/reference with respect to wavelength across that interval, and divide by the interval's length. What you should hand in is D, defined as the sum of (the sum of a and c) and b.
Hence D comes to 2.95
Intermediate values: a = 1.01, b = 0.99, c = 0.951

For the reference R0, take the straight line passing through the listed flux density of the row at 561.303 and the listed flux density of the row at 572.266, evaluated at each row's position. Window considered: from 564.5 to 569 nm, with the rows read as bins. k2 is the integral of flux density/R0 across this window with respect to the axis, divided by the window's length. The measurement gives 1.00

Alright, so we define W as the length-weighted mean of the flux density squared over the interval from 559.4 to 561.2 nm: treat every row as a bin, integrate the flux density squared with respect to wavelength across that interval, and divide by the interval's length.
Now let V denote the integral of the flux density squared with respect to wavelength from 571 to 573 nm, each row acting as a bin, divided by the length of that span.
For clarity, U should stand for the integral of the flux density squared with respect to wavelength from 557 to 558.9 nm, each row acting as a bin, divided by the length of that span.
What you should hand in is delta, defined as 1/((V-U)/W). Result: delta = 12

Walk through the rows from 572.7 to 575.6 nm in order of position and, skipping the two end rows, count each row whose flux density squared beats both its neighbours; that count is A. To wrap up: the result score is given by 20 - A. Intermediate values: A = 3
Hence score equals 17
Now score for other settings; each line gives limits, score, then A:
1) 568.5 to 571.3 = 18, 2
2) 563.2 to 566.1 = 18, 2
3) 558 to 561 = 17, 3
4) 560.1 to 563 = 17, 3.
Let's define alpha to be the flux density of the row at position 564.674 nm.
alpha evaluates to 13.1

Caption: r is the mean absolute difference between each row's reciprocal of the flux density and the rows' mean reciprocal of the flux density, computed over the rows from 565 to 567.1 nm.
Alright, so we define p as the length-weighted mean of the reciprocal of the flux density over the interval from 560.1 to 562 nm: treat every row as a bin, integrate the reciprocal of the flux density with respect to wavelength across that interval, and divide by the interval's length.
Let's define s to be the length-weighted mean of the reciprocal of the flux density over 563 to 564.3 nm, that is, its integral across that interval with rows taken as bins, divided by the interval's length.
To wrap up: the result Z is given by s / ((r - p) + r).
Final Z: -0.997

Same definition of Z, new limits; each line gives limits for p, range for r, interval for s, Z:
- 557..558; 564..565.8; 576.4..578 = -0.990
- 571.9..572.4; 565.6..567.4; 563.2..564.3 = -1.044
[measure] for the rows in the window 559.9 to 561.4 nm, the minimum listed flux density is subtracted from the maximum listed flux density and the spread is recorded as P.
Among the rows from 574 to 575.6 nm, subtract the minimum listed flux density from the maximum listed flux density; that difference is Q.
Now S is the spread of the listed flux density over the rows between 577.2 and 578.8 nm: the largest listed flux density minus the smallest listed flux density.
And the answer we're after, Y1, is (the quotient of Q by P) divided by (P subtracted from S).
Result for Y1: -6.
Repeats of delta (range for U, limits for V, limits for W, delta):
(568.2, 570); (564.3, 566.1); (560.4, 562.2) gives 96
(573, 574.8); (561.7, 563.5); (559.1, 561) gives -16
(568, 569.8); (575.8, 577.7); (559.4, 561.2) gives 63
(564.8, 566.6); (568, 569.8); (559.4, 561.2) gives 90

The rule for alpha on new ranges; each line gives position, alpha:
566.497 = 12.7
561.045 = 12.6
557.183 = 12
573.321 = 13.1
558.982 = 11.9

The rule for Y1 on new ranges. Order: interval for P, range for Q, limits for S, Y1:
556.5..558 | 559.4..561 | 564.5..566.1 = -4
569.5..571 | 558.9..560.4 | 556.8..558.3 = 6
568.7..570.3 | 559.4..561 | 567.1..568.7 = 3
